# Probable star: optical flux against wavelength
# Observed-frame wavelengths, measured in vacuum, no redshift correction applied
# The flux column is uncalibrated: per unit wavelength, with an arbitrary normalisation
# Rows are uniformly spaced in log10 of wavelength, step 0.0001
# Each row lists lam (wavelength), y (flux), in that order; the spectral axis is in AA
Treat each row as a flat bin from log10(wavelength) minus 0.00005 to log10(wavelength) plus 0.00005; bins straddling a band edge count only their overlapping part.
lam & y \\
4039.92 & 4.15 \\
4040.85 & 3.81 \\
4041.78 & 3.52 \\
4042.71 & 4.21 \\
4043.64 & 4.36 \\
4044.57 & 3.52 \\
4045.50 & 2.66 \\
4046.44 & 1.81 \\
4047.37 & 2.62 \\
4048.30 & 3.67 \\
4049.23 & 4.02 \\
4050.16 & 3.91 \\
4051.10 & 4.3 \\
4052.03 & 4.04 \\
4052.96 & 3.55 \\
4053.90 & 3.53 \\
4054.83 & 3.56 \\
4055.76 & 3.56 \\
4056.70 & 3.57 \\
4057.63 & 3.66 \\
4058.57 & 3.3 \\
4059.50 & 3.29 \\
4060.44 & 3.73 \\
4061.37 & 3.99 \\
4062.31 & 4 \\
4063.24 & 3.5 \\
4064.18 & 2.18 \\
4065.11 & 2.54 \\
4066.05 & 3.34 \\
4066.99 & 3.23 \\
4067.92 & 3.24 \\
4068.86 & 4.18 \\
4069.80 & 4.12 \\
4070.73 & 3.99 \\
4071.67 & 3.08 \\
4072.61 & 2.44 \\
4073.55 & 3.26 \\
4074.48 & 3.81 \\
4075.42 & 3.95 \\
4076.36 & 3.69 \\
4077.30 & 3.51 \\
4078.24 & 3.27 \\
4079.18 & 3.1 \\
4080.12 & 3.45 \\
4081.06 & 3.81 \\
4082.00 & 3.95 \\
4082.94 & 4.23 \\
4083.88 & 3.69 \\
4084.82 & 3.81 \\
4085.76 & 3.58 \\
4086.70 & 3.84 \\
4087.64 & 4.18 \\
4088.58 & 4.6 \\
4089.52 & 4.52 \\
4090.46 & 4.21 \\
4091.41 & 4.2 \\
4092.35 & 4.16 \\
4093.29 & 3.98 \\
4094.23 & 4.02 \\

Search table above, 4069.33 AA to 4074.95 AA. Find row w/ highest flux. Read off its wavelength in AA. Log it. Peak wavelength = 4069.80 AA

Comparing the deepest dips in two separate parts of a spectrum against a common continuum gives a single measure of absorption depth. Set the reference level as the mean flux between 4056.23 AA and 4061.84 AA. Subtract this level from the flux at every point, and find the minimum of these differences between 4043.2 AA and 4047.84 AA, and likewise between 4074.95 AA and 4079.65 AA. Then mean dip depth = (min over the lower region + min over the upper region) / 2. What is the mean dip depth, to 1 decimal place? -1.1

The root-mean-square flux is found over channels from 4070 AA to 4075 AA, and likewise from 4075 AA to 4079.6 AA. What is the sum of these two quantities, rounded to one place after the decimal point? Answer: 6.9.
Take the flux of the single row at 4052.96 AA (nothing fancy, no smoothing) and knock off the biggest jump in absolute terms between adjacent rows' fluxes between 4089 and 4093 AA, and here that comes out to 3.2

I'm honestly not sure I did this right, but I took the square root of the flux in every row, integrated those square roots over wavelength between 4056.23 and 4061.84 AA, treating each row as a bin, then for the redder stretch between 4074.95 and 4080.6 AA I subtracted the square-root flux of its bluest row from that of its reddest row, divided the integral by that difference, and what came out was -82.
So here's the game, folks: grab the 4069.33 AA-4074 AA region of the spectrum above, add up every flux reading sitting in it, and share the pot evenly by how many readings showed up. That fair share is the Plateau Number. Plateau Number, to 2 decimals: 3.38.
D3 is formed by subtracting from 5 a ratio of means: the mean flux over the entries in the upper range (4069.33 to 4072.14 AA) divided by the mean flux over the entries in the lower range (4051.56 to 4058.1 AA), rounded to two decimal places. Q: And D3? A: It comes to 3.97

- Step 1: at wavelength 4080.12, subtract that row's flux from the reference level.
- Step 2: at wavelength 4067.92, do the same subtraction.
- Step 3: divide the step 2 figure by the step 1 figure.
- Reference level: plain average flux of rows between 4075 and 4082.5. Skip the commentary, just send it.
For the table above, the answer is 2.5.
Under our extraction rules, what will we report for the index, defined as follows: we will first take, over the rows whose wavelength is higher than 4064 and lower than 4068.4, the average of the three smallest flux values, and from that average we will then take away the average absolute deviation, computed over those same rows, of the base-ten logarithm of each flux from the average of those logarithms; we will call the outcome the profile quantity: 2.6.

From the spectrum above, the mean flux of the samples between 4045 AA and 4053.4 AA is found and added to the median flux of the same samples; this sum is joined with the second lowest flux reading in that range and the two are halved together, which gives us 4.84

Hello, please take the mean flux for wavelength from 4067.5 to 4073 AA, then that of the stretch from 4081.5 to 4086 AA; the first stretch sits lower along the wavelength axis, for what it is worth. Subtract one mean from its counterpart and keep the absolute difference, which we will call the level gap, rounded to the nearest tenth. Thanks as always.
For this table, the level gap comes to 0.3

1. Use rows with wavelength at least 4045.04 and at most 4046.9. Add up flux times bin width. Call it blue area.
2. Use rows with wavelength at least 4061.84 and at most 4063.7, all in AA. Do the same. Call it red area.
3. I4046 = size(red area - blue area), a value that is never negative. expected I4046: 2.9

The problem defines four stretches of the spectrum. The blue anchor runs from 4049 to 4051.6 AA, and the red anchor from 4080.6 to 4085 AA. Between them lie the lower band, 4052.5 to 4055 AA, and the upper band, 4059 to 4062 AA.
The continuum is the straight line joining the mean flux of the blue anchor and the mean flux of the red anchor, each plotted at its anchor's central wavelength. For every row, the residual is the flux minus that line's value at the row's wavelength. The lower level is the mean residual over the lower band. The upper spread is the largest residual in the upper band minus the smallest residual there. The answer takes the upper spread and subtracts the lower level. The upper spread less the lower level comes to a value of 1.2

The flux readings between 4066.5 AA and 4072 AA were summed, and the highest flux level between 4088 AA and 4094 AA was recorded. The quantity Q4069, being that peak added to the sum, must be 26.4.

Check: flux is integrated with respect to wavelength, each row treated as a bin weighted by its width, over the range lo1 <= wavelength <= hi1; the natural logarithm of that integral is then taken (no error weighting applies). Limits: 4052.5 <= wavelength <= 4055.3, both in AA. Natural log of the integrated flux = 2.30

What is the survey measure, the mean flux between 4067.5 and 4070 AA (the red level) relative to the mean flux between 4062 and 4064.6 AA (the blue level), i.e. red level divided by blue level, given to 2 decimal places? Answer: 1.19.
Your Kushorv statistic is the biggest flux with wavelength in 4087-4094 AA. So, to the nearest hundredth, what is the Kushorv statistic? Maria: 4.60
